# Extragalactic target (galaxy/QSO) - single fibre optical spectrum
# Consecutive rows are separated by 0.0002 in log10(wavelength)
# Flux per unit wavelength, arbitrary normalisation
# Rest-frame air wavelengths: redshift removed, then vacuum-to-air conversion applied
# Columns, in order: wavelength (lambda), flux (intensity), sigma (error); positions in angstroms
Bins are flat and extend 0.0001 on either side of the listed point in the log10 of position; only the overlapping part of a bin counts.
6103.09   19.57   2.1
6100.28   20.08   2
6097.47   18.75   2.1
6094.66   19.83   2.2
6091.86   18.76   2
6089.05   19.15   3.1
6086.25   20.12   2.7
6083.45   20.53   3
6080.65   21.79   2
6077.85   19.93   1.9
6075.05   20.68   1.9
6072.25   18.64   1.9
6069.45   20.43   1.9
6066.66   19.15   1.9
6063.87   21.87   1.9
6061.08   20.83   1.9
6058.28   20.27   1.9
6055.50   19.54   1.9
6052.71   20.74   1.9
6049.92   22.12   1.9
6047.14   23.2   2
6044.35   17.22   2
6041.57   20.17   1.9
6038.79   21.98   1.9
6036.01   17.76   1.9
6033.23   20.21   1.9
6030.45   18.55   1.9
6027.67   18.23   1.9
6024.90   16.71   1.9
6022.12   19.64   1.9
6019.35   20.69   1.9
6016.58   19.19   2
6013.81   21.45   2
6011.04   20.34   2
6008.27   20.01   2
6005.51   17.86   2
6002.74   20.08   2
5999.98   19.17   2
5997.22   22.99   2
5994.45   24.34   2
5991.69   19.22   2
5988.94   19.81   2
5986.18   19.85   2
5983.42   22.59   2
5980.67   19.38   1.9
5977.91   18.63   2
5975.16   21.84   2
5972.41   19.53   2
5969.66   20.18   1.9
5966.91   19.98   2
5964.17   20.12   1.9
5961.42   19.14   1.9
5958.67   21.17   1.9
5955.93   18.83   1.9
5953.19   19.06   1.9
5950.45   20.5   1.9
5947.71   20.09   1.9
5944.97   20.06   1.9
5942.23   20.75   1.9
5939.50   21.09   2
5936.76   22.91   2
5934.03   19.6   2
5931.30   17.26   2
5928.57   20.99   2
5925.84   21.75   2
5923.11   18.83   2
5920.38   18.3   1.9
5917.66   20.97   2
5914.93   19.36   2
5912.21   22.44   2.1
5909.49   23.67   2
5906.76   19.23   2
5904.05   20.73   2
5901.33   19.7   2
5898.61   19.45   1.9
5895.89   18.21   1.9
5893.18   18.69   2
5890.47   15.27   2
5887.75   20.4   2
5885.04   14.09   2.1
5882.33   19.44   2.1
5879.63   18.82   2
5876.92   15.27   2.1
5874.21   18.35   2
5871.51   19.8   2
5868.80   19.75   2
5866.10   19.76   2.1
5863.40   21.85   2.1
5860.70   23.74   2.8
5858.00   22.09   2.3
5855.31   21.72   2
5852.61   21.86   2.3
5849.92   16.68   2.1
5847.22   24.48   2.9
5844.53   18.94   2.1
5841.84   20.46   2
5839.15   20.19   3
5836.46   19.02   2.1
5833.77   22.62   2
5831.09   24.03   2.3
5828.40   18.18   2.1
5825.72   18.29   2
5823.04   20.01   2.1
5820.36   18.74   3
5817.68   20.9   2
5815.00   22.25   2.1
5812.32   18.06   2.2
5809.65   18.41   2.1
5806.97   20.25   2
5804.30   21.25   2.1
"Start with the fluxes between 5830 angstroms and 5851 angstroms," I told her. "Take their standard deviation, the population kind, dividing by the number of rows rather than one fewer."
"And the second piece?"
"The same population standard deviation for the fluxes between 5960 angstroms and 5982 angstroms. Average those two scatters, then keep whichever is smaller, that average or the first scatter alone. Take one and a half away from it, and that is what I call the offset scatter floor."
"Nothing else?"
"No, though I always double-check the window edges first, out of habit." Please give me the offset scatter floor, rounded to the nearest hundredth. 0.22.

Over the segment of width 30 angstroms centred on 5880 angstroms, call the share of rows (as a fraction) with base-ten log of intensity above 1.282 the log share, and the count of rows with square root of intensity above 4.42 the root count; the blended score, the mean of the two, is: 2.2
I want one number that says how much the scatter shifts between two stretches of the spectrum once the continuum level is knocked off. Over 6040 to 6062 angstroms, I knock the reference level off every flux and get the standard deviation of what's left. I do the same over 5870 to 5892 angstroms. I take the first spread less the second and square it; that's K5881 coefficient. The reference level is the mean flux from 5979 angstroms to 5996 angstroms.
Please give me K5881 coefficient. 0.4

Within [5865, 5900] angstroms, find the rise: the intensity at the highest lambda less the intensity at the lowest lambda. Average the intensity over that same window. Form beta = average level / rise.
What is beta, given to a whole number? -59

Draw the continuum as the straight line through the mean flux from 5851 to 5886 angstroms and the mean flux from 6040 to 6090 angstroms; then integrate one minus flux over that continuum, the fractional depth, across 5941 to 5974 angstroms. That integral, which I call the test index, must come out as 0.1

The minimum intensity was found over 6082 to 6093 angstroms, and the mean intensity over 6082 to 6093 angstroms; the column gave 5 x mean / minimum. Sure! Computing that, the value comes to 5.2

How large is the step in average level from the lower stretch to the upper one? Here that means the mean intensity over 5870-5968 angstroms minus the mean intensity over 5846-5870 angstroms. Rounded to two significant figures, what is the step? -1.8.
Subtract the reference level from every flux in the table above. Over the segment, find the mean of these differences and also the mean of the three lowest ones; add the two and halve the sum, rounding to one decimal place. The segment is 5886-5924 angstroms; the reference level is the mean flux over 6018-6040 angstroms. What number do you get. -0.8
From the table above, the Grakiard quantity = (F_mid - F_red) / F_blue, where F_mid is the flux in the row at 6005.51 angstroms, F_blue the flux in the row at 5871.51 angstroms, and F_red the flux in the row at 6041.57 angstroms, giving -0.12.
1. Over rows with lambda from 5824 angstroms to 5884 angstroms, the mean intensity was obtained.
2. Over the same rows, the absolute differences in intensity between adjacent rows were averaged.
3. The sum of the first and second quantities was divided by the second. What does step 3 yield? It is 10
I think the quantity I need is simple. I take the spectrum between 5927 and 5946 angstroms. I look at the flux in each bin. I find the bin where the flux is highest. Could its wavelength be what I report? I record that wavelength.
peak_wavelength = 5936.76 angstroms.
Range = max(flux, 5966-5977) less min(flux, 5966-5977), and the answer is 2.3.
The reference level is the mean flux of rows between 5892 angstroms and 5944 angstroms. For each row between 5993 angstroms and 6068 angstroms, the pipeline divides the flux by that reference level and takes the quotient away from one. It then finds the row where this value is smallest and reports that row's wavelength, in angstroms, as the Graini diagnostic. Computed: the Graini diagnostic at 5994.45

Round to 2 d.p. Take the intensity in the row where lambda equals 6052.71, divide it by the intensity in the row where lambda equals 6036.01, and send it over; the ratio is 1.17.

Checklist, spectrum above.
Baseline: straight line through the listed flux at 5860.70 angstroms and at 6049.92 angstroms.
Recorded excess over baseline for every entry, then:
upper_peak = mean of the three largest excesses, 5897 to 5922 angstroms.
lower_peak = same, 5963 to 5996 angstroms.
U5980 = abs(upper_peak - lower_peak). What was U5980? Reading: 1.2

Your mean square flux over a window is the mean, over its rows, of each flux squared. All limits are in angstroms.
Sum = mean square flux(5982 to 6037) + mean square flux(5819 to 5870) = 832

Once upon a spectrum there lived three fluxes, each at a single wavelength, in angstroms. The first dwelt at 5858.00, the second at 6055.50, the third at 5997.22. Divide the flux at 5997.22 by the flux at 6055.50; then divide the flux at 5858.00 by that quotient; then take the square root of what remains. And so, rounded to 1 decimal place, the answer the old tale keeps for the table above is 4.3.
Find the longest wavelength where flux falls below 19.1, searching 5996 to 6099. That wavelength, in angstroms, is 6097.47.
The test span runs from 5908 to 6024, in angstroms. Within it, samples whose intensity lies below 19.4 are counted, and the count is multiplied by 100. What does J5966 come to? 1300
